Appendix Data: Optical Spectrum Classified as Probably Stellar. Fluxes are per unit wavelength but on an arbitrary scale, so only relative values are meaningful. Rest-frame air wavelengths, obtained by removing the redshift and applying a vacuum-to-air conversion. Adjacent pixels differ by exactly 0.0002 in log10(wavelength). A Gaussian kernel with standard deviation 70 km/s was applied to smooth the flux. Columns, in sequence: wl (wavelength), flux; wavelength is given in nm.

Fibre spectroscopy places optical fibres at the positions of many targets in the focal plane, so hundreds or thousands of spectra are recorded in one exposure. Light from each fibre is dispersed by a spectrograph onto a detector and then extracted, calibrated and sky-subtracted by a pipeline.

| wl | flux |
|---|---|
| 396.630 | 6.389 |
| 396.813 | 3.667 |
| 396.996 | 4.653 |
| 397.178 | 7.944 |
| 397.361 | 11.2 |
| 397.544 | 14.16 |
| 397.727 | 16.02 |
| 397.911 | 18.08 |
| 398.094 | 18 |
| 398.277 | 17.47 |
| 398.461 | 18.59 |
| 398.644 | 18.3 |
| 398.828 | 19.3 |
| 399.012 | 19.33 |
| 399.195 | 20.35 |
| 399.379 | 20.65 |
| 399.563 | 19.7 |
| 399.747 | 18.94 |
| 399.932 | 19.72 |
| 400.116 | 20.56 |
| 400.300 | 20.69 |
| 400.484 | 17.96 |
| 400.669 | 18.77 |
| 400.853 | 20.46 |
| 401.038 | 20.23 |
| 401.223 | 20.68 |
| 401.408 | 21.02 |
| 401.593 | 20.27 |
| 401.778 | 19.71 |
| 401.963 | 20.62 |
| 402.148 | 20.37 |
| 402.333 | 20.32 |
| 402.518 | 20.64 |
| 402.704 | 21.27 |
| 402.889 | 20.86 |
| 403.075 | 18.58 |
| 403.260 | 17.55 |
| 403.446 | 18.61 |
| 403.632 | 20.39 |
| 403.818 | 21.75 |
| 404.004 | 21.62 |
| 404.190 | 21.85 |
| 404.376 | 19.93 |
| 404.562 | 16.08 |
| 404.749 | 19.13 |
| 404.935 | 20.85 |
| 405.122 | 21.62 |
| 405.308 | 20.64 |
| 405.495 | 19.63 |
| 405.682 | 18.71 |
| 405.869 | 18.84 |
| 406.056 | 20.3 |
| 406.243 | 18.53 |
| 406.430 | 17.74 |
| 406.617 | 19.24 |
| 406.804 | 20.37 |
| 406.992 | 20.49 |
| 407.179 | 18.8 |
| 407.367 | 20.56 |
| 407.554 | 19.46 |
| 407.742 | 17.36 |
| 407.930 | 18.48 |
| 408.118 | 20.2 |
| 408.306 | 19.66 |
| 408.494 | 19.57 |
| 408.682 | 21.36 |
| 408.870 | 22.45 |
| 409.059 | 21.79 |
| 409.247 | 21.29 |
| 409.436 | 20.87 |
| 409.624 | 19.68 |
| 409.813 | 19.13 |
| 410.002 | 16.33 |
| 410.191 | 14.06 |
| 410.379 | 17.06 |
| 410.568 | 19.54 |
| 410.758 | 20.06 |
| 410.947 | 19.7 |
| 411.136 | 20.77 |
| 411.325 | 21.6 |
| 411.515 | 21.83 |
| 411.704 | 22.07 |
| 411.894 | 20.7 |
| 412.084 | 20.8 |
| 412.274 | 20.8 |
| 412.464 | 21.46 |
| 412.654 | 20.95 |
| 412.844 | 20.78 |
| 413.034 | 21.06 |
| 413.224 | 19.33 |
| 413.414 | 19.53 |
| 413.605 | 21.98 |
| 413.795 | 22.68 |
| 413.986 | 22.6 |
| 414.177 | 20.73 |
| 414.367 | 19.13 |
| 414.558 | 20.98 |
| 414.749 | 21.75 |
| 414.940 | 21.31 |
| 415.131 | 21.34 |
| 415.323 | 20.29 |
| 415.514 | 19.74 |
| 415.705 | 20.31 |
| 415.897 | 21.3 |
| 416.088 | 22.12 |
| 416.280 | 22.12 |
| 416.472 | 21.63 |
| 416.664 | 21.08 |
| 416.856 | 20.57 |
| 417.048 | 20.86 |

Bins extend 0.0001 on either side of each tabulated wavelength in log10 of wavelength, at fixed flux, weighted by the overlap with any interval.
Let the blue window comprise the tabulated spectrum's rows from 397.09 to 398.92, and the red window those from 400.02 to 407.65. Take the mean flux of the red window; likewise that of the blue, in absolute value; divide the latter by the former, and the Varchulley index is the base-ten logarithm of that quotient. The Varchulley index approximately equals -0.10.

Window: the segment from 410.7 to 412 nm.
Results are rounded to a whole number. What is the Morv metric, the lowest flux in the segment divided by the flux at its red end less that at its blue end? 31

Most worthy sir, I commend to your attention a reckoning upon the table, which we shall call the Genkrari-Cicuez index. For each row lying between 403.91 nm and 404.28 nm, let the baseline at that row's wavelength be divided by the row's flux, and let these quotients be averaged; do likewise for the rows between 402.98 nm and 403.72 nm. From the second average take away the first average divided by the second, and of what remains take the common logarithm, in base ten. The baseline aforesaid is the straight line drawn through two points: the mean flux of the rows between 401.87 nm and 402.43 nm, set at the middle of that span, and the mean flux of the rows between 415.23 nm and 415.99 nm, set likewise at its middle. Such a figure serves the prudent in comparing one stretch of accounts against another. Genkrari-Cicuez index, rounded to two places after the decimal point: -0.64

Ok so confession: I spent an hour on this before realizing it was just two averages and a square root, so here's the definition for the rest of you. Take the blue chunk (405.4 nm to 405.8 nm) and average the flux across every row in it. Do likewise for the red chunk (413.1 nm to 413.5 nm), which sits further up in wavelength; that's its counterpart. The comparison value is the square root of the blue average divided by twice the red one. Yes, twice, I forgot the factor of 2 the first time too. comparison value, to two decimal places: 0.70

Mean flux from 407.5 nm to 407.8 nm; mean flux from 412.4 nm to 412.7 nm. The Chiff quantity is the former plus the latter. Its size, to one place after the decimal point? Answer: 39.6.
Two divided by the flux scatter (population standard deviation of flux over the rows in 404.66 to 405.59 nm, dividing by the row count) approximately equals 2.2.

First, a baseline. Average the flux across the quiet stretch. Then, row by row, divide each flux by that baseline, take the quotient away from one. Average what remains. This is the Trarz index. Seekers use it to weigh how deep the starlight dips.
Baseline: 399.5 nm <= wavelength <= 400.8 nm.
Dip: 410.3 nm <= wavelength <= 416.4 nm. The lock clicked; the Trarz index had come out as -0.069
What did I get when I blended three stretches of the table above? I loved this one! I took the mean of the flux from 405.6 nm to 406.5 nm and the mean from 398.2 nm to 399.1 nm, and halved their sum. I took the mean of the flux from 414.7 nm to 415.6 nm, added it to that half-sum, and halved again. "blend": 19.8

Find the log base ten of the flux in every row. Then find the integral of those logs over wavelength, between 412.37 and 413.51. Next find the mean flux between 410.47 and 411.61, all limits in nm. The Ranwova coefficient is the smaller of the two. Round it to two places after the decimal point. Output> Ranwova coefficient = 1.50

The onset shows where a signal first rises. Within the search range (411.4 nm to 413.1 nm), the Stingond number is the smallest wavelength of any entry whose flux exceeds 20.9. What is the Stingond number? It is 411.515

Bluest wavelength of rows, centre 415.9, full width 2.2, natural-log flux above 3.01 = 414.940 nm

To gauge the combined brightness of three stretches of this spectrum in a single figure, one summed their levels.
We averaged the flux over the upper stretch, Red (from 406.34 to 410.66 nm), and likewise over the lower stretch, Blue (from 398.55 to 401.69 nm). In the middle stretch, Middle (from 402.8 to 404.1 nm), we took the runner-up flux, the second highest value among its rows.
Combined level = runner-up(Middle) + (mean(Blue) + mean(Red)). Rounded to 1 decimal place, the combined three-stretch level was 60.8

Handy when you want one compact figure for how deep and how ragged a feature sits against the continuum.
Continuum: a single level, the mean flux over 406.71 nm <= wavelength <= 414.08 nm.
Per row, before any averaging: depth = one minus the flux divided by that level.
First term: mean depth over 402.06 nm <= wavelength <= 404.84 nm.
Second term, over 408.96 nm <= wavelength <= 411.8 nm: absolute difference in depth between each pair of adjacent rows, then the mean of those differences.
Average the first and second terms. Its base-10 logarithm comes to -1.45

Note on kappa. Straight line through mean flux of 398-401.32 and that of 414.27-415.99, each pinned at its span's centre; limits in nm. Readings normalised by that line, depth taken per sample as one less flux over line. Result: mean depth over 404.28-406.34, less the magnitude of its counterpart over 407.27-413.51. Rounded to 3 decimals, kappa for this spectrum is 0.006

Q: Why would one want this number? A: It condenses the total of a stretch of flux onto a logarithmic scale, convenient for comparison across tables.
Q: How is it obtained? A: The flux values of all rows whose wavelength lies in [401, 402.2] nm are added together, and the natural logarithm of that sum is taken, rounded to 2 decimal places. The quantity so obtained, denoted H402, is 4.96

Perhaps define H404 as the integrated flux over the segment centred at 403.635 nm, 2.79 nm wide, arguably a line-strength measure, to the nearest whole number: 56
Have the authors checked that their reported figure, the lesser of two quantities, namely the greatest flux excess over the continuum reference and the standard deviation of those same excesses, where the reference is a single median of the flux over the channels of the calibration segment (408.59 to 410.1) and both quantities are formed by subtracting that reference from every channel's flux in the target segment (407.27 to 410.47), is 1.4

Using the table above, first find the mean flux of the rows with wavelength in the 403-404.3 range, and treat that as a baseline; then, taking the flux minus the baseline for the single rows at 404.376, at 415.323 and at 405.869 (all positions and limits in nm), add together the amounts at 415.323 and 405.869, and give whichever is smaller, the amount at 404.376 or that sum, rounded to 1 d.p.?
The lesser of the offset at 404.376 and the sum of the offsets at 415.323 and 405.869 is -1.0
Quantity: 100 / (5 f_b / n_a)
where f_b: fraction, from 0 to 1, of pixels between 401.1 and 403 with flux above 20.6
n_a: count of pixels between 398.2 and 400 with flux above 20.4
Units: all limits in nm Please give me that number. 33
